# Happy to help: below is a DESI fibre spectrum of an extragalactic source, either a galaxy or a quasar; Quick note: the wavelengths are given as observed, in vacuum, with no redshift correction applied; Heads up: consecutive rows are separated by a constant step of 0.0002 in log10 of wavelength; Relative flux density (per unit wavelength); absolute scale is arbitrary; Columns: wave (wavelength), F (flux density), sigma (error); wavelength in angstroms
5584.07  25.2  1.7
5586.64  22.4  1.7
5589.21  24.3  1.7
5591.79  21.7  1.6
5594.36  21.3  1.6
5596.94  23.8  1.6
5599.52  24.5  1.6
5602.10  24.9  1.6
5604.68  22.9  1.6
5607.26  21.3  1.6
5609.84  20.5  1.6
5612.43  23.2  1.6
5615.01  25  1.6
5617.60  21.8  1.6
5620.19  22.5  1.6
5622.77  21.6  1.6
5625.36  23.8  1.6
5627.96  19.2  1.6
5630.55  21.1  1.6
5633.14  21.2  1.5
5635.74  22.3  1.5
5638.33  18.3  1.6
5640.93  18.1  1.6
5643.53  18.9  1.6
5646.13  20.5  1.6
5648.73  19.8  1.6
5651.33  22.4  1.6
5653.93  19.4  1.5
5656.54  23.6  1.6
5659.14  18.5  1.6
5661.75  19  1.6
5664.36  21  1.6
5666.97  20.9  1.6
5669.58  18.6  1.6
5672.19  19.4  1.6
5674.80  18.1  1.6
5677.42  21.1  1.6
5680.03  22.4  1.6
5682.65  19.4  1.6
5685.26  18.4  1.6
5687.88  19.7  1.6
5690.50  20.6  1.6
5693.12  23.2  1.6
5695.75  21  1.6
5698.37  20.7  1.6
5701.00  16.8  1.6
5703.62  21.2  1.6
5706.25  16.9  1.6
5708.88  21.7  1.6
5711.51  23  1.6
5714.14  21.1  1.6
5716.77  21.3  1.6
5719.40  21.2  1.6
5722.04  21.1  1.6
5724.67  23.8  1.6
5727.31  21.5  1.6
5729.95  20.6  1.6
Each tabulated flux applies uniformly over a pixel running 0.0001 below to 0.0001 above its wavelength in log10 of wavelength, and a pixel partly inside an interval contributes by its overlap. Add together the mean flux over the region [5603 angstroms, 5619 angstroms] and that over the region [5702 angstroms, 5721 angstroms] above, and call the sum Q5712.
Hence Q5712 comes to 43.4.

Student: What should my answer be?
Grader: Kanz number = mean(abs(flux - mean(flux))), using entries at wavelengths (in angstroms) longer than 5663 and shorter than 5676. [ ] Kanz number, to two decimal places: 1.08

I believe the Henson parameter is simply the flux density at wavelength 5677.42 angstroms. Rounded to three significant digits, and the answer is 21.1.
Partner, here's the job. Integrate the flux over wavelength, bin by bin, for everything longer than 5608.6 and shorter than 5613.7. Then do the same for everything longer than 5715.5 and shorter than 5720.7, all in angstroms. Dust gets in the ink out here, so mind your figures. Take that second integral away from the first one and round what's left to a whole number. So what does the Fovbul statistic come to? 1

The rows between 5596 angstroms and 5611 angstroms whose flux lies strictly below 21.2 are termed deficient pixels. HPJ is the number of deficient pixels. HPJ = 1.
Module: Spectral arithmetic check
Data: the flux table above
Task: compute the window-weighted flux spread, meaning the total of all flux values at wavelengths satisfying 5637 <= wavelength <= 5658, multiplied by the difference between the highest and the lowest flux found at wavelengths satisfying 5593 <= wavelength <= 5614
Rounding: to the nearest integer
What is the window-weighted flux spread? 708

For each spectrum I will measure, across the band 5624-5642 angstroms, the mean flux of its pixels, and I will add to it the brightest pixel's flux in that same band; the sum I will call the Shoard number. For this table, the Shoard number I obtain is 44.4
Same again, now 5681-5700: 43.6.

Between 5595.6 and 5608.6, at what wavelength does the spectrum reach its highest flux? 5602.10 angstroms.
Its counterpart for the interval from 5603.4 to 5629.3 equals 5615.01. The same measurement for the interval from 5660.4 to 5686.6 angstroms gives 5680.03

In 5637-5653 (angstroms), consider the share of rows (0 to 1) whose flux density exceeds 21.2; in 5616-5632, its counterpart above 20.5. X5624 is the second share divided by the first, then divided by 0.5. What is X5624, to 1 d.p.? 10.0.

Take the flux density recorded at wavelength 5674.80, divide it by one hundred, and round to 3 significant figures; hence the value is 0.181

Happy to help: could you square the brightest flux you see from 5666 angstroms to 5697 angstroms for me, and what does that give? 538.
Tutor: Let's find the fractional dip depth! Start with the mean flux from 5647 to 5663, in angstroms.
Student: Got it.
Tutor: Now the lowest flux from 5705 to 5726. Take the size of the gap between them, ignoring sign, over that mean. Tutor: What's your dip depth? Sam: 0.174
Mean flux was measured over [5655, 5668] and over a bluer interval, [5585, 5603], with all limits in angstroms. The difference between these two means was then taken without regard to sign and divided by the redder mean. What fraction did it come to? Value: 0.13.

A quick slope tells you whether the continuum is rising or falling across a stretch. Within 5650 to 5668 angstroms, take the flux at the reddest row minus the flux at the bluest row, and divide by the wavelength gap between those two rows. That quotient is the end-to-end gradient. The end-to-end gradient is -0.10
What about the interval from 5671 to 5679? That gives 0.33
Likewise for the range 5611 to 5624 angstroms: -0.15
